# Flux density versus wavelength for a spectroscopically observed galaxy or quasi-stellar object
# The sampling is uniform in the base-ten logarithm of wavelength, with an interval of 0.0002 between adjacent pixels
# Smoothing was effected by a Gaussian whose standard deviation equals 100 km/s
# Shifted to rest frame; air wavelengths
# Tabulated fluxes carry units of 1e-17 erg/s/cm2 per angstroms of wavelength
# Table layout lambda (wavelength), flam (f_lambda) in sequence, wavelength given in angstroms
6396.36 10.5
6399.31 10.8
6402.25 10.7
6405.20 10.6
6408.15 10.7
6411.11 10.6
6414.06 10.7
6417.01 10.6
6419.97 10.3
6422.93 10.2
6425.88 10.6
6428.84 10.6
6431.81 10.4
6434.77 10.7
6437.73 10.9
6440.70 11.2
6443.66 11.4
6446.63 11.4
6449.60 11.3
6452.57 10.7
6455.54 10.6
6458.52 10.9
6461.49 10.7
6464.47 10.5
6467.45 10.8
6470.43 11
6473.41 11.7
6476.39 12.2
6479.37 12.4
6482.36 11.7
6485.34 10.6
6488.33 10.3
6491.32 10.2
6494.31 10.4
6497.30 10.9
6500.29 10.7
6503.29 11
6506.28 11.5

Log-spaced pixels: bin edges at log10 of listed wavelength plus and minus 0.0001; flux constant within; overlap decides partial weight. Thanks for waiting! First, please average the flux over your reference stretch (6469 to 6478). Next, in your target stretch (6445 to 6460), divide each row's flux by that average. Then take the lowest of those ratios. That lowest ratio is 0.91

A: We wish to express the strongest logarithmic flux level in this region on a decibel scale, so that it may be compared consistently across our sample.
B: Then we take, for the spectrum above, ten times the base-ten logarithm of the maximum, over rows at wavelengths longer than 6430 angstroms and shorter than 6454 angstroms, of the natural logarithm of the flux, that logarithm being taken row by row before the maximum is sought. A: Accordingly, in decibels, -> 3.86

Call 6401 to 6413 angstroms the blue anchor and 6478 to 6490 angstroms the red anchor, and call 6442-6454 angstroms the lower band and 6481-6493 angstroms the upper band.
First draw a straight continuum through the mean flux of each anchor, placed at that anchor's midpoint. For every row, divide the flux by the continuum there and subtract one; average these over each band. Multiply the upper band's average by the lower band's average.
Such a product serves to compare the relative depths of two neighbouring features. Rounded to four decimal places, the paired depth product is -0.0011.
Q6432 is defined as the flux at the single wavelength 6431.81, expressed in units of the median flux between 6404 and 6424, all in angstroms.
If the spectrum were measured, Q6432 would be 0.98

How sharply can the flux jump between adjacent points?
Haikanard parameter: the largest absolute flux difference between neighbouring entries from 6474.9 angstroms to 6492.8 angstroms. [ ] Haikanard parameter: 1.10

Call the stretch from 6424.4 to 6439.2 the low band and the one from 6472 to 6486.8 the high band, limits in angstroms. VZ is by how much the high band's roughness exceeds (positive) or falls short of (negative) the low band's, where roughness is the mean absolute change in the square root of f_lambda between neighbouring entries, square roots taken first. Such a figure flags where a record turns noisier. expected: 0.065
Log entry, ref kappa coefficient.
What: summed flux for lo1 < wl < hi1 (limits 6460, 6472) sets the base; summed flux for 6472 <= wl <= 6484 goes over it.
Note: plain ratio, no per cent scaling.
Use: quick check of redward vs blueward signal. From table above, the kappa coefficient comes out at 1.12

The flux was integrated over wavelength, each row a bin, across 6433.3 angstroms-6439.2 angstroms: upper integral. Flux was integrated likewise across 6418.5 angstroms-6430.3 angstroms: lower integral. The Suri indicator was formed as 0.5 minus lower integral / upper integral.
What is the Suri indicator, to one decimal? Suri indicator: -1.4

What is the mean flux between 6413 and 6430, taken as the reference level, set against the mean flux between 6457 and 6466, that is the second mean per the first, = 1.02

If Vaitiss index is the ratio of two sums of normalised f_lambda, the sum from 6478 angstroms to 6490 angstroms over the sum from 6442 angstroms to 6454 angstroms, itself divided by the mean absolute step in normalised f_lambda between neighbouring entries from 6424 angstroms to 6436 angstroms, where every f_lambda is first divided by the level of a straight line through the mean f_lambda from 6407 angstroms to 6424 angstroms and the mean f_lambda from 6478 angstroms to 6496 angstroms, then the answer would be 61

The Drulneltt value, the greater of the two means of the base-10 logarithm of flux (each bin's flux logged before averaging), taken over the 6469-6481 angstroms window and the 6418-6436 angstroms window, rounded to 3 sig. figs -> 1.07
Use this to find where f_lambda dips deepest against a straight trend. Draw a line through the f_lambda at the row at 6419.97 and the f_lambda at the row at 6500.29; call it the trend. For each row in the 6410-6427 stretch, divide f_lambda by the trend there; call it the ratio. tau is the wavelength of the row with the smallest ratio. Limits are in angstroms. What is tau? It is 6422.93 angstroms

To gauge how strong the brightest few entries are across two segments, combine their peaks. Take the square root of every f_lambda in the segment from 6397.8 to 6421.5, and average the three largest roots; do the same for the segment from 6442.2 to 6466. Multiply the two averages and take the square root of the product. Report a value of 3.32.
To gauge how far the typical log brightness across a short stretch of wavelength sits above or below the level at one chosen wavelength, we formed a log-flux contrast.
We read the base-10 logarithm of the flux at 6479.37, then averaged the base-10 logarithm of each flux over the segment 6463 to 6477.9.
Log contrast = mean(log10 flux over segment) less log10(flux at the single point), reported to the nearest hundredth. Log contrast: -0.04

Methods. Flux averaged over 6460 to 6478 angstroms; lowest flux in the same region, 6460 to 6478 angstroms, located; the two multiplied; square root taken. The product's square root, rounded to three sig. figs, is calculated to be 10.8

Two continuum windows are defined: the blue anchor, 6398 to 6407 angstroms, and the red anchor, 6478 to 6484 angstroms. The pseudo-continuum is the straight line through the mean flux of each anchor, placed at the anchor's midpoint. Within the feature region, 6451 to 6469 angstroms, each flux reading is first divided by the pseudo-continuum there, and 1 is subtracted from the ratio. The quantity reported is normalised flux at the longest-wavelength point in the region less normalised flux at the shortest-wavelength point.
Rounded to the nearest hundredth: -0.01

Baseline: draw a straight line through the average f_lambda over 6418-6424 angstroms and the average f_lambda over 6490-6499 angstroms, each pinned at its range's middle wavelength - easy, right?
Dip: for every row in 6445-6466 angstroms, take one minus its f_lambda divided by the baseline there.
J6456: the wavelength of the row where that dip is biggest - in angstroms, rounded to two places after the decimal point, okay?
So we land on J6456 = 6464.47 angstroms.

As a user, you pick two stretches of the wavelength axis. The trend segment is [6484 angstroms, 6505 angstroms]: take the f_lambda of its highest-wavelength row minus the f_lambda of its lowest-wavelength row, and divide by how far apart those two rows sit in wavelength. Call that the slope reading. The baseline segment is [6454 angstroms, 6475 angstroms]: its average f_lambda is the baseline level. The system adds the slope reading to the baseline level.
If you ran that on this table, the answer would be 10.9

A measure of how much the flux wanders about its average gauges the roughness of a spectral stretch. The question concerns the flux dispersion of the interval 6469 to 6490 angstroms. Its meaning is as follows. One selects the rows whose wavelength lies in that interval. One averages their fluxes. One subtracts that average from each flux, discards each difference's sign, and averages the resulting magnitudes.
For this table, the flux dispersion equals 0.67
